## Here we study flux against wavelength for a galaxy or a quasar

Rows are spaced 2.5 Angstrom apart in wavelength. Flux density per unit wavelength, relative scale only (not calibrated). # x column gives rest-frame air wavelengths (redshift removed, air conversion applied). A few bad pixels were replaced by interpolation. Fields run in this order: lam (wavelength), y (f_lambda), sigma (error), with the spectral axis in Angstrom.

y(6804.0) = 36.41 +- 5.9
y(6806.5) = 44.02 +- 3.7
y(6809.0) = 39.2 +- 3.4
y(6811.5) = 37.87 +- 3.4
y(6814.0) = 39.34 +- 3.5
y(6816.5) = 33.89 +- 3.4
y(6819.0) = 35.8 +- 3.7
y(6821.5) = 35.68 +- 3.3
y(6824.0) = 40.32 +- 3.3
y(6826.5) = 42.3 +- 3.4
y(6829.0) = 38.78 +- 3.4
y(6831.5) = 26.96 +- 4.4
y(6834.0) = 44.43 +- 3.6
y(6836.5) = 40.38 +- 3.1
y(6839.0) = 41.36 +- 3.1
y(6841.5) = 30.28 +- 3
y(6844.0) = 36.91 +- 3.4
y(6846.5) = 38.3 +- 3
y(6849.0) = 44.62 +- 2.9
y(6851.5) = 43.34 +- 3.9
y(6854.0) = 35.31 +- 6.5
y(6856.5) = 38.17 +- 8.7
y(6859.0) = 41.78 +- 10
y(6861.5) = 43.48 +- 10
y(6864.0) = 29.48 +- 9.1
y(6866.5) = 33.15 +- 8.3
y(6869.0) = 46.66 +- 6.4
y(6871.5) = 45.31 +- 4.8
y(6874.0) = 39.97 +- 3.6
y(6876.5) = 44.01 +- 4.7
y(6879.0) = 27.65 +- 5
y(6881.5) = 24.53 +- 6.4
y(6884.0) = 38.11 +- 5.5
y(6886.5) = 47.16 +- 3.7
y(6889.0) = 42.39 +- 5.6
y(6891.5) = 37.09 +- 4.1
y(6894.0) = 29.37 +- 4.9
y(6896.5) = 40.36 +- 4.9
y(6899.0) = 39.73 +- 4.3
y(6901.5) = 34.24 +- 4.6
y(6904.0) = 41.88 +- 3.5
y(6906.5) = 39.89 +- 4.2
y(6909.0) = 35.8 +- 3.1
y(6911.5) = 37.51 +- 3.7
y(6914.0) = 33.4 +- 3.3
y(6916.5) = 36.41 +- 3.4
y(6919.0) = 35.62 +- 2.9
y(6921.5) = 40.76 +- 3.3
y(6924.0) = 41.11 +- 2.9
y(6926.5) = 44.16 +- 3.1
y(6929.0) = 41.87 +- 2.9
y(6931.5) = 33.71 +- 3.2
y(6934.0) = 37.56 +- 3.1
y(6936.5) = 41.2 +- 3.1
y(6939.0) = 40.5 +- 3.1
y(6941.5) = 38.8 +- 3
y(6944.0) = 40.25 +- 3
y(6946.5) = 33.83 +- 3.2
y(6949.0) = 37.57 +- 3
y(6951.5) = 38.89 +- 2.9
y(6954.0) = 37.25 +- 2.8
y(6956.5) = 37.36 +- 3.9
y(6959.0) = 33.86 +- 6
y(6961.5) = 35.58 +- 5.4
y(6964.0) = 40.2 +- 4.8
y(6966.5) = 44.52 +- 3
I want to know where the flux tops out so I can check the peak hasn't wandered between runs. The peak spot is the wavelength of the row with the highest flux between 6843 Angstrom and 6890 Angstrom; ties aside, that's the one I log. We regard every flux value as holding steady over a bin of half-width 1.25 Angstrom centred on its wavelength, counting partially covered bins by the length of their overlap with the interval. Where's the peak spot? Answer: 6886.5 Angstrom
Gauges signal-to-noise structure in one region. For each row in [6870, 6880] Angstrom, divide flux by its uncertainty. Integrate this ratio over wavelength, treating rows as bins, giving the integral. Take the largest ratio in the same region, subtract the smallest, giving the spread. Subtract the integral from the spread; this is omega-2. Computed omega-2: -83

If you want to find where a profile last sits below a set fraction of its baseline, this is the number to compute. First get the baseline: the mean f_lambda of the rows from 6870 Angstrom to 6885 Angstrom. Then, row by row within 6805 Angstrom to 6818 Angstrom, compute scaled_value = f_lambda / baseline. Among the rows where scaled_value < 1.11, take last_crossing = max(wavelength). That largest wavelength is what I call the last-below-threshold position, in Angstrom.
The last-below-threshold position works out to 6816.5 Angstrom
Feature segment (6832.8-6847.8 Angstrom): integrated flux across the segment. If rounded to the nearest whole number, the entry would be 579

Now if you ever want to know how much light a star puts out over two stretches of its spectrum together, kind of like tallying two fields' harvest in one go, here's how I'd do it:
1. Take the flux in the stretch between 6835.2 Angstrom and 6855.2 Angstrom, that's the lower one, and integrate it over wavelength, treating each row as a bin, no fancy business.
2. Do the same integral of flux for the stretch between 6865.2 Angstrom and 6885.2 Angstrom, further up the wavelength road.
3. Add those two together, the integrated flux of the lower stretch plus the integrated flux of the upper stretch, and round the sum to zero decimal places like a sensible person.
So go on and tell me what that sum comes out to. 1525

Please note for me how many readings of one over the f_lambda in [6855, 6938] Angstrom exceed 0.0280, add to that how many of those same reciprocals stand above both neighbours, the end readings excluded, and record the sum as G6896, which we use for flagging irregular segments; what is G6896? 18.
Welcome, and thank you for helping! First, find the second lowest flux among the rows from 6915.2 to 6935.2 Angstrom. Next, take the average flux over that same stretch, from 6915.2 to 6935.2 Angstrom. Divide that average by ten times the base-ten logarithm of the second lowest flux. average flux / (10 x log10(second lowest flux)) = 2.51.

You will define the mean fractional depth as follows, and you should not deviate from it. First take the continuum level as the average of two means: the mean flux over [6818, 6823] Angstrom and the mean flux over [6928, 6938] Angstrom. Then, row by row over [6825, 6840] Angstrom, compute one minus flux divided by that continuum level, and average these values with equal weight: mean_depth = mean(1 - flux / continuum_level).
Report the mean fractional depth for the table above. -0.05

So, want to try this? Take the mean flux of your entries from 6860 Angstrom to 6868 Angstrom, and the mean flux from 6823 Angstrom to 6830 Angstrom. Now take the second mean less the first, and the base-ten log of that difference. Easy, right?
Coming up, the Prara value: 0.7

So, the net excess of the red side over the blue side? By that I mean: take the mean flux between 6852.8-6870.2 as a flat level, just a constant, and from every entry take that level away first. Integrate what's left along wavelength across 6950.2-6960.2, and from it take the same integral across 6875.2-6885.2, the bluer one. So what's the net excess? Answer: 33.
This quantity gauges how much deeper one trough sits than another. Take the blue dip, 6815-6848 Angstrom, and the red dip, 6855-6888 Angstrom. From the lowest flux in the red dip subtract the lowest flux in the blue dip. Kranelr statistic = -2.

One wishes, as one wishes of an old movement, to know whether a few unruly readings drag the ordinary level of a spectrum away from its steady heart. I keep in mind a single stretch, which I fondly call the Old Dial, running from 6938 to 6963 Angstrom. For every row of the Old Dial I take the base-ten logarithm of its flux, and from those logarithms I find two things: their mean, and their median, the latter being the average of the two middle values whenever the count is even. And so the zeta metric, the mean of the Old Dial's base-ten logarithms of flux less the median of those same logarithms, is -0.002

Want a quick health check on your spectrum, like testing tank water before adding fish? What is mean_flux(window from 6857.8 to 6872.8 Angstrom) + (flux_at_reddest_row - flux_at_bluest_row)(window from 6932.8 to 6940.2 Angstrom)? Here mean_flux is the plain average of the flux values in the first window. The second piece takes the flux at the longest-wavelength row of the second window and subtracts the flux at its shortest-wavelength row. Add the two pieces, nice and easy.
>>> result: 43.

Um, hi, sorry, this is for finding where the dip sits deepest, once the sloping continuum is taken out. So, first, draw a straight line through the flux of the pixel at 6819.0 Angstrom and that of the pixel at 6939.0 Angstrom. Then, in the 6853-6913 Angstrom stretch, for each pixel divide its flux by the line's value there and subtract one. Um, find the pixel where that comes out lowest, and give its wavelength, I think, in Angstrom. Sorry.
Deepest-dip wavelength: 6881.5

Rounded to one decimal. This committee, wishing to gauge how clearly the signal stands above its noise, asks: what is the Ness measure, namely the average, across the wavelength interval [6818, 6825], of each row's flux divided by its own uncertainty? 10.9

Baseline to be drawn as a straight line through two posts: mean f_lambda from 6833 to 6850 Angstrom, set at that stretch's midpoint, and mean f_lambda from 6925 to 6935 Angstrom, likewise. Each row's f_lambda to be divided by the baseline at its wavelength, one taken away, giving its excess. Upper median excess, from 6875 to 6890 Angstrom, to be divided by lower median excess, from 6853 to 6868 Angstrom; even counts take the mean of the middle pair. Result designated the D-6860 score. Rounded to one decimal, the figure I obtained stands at -0.3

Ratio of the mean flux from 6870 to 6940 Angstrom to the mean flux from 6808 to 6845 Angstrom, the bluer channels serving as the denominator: 1.02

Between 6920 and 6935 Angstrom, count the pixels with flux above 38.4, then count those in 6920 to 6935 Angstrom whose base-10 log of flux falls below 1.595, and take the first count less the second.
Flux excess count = 2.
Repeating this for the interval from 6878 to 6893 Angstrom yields -2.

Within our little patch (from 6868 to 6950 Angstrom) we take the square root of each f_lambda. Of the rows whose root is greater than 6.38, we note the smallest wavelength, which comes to 6869.0 Angstrom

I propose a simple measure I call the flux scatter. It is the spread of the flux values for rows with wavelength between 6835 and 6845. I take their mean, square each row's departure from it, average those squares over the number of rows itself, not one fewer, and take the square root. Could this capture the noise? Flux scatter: 4.3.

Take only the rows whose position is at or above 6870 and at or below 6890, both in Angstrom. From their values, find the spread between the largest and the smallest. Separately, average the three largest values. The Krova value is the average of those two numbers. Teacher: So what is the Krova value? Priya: 34.1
